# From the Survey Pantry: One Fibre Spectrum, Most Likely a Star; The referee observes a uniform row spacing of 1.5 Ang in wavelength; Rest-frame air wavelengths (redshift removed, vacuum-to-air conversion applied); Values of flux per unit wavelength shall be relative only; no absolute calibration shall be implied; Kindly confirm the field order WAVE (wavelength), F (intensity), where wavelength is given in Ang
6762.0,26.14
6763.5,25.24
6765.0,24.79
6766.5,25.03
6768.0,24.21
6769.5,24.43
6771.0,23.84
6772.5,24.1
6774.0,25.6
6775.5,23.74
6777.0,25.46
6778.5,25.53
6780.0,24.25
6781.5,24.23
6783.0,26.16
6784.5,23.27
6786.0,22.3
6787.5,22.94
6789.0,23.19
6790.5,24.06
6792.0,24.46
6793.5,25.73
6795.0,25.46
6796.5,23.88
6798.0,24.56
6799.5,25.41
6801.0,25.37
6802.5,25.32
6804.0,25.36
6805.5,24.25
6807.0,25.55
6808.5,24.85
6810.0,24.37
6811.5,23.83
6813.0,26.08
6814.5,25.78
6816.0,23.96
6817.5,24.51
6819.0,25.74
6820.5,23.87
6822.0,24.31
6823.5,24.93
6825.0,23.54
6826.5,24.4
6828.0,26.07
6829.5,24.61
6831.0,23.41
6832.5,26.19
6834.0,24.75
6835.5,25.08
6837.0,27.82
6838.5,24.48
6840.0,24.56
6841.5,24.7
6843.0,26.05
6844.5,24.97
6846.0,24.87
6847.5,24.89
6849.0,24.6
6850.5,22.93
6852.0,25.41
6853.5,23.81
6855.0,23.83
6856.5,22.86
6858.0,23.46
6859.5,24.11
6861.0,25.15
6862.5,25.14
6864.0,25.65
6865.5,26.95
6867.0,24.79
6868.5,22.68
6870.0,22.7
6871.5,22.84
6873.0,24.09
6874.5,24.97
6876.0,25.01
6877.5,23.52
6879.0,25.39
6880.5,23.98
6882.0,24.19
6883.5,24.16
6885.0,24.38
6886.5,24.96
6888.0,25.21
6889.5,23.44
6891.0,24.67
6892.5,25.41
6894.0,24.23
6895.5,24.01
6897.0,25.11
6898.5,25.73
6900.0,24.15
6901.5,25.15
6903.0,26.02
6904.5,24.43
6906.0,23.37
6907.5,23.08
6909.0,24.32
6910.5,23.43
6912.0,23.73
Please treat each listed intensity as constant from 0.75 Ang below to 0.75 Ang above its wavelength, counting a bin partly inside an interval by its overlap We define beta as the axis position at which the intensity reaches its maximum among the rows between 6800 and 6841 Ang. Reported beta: 6837.0 Ang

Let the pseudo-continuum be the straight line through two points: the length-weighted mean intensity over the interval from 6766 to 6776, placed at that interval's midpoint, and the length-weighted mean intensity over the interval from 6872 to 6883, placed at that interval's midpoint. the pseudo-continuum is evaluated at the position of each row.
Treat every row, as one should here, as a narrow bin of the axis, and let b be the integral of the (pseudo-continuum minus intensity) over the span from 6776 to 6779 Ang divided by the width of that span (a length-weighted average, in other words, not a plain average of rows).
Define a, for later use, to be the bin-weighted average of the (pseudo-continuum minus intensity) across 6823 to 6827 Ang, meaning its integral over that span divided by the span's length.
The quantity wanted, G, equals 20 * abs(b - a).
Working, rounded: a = 0.17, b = -0.9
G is 22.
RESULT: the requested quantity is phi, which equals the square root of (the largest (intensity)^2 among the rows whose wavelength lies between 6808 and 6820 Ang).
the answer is 26.1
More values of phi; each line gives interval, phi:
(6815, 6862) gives 27.8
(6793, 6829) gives 26.1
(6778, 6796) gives 26.2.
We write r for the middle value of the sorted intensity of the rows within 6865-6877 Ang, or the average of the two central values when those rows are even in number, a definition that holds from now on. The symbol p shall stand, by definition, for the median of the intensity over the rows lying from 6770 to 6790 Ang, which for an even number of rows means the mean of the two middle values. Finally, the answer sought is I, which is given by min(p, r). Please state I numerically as 24.1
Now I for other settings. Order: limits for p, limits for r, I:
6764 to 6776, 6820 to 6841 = 24.3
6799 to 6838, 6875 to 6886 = 24.2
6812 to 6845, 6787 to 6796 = 24.3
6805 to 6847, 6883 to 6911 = 24.4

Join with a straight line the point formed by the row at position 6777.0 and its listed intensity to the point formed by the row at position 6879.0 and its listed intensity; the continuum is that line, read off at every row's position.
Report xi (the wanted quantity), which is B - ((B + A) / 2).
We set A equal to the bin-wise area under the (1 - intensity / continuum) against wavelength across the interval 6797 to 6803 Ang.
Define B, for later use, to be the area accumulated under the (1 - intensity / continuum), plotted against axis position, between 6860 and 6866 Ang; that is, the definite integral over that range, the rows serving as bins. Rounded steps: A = 0.08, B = -0.05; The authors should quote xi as -0.06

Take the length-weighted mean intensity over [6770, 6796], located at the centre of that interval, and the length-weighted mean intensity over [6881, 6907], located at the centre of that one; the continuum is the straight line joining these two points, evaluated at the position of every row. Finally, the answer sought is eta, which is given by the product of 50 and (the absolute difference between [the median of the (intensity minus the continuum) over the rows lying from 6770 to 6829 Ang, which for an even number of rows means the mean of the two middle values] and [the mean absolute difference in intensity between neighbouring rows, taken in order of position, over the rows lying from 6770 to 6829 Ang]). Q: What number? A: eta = 45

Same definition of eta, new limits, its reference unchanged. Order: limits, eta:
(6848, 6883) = 72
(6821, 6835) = 64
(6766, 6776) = 50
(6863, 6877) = 37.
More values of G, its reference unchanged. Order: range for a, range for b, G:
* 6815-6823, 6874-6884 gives 1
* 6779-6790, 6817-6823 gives 16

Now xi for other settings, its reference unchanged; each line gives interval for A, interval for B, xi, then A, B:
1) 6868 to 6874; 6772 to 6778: -0.18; 0.53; 0.16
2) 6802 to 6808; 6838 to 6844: 0.01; 0.08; 0.11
